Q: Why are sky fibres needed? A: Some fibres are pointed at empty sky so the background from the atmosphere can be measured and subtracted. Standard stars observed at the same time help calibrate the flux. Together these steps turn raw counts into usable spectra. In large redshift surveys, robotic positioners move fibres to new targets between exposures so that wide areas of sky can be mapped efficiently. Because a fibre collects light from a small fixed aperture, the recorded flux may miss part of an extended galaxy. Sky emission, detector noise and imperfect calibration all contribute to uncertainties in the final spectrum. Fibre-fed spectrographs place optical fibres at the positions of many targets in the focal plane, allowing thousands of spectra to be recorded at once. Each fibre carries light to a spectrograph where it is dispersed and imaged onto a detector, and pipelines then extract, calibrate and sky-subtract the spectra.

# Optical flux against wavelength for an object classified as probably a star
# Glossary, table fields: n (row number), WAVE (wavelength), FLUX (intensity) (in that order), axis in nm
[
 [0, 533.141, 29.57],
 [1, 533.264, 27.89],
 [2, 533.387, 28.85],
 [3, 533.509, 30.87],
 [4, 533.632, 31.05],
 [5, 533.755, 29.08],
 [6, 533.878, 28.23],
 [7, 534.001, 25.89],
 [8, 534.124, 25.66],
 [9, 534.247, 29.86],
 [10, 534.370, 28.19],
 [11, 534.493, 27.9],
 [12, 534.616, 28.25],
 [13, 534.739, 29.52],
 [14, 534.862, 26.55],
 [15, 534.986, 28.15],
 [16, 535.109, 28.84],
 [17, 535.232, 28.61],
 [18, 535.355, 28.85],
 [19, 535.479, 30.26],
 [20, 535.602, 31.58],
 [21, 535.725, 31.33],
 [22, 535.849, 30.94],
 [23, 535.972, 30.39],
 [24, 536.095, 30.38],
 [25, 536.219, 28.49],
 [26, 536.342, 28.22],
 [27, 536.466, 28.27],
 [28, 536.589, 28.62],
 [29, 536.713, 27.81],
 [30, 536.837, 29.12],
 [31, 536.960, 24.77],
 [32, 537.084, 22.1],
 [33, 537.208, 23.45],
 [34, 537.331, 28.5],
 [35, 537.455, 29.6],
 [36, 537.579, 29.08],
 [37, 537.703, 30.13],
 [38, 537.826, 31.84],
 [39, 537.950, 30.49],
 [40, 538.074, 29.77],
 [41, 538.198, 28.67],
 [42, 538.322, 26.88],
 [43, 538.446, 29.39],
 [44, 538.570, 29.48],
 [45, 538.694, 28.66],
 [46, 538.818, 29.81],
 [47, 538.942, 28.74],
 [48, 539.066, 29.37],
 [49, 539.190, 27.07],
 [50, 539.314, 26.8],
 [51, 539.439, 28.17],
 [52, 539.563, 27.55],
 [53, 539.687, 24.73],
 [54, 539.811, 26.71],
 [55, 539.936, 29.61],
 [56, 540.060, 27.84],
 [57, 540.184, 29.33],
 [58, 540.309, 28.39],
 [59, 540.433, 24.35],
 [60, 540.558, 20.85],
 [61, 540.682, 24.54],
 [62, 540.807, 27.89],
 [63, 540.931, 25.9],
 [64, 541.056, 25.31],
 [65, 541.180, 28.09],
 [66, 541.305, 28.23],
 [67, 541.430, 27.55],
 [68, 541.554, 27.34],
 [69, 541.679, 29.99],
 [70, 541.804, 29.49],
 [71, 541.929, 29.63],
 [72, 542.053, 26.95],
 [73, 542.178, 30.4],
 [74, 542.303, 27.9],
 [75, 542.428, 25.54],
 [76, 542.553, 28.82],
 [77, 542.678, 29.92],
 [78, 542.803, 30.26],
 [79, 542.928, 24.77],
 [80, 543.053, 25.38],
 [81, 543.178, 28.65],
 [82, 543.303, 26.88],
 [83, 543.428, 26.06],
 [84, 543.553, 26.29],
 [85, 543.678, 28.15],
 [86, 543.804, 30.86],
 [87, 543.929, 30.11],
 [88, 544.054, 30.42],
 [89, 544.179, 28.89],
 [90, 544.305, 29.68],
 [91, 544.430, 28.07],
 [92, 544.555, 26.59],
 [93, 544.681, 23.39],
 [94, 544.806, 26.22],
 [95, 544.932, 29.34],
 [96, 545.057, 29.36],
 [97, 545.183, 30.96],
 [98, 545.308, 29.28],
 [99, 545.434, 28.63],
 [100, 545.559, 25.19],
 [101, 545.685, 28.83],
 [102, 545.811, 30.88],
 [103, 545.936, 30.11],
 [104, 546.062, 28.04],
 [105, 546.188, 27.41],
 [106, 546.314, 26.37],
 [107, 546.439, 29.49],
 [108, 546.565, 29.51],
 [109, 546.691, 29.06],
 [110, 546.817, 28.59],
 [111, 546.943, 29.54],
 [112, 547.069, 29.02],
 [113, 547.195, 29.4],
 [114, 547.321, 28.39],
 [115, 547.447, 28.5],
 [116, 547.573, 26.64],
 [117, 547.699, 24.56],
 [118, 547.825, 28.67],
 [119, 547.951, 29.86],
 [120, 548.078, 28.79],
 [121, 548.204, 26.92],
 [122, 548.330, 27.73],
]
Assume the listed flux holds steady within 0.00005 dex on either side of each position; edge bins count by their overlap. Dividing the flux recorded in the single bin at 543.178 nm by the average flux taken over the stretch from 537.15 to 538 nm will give 0.99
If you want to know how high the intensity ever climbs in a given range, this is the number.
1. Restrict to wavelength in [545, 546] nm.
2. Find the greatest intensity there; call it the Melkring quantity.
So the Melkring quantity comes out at 30.96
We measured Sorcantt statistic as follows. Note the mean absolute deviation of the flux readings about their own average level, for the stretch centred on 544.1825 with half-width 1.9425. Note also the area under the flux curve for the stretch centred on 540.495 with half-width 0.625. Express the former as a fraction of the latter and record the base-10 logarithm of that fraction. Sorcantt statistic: -1.29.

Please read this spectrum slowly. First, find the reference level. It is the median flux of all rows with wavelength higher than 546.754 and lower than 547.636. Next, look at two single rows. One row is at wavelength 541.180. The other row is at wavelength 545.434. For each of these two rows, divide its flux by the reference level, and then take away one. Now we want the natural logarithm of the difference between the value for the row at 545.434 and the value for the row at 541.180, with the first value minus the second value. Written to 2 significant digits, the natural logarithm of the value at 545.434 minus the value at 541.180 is -4.0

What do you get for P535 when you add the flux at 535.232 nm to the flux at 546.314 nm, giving 55.0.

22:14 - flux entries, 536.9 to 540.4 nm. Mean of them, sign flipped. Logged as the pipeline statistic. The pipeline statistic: -28.1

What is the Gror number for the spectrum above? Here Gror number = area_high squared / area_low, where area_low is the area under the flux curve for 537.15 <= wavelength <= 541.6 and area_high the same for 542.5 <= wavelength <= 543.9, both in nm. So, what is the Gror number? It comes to 12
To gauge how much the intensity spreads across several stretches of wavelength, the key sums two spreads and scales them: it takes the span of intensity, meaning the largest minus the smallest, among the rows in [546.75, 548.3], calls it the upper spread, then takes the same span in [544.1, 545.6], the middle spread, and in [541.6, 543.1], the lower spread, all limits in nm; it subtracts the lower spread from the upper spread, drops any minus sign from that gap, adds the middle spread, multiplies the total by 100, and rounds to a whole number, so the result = 790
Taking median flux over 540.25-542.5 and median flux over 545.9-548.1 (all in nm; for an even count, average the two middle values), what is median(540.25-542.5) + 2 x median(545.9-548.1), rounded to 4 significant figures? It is 85.18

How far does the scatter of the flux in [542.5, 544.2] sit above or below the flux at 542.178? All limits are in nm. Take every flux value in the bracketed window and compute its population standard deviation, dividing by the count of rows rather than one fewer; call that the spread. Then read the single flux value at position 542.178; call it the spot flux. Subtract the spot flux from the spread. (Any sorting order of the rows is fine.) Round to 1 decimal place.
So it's -28.4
